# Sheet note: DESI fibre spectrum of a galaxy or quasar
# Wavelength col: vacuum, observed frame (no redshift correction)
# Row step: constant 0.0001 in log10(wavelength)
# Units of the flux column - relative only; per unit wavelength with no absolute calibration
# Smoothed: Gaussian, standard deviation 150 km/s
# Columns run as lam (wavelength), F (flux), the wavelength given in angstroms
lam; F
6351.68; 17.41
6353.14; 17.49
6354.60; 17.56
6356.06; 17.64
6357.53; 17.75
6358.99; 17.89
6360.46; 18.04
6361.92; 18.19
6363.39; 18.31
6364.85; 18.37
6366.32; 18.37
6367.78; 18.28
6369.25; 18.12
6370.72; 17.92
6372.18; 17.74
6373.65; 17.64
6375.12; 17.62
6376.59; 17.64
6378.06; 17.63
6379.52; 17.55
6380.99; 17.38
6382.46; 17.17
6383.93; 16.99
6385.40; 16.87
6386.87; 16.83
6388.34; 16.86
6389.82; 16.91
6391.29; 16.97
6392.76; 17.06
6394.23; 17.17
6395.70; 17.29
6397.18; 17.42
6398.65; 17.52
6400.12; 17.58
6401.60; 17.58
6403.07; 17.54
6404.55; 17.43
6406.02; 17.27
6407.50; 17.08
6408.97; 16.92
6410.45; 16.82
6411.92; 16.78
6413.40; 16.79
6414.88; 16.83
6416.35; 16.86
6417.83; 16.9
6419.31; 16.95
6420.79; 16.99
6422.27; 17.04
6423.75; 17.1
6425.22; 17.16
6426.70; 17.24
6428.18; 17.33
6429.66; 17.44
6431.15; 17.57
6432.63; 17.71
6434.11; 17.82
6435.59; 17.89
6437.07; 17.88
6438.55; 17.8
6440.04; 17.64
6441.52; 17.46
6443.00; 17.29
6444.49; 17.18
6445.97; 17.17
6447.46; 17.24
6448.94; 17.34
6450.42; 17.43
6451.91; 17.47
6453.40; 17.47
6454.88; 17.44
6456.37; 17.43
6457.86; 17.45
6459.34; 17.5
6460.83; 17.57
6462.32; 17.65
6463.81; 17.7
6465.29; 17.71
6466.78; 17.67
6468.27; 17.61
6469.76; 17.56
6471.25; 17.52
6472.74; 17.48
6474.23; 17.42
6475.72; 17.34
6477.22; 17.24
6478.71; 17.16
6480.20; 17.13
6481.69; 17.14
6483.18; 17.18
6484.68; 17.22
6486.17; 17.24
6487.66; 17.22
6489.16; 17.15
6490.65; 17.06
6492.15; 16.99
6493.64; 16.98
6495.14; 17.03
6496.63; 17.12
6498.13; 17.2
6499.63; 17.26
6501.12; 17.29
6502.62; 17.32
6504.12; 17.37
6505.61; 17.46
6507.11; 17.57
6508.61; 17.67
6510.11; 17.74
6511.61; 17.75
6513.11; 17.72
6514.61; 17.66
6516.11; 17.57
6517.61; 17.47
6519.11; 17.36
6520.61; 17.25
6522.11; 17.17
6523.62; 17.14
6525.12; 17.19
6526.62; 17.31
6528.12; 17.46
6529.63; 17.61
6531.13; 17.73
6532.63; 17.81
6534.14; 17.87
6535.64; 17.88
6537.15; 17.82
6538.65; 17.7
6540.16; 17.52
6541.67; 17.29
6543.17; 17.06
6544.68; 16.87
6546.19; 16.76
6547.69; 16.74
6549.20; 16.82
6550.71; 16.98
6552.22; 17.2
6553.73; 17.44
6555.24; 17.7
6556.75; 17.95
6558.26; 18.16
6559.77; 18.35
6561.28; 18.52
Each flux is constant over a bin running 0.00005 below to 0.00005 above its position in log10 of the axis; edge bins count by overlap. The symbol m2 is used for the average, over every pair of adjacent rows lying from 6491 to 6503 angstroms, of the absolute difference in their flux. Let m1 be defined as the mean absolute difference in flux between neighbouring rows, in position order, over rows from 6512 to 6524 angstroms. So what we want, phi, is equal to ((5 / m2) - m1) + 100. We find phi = 200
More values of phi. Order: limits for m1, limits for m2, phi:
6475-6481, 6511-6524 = 166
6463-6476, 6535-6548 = 135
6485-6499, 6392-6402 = 158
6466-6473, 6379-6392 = 146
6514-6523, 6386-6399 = 158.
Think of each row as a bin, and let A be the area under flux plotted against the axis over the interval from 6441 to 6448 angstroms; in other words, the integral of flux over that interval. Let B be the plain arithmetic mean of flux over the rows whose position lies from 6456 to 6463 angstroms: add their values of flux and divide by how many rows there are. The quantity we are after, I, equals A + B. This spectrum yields 138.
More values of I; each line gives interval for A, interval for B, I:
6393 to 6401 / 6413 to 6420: 156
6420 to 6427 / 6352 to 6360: 137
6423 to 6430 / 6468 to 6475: 138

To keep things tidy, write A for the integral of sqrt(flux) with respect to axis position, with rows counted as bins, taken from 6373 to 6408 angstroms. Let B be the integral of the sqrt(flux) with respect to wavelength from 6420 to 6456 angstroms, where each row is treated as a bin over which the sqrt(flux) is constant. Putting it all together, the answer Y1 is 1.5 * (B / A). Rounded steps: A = 145.5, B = 150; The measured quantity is 1.55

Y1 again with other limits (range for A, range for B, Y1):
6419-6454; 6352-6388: 1.56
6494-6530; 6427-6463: 1.50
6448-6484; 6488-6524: 1.50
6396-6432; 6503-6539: 1.52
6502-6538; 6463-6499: 1.49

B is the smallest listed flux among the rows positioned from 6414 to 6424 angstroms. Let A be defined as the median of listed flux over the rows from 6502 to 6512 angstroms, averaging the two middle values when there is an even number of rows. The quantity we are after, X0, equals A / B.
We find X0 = 1.044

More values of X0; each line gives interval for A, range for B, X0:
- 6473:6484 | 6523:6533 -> 1.002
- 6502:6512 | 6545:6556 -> 1.050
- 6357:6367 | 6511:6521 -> 1.054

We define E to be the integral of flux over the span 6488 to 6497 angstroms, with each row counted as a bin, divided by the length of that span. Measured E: 17.1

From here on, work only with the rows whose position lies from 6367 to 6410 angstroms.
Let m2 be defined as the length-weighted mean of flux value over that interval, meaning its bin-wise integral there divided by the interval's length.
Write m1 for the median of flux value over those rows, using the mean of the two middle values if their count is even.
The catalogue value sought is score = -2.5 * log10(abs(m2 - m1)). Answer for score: 3.38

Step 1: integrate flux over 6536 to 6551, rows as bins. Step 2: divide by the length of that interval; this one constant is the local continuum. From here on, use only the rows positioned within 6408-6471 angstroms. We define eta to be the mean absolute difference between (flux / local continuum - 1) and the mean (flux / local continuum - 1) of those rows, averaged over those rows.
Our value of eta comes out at 0.016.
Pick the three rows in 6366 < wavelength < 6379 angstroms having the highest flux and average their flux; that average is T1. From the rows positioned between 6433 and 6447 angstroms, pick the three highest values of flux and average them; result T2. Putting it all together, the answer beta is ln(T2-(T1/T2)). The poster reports 2.82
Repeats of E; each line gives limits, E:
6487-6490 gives 17.2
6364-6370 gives 18.3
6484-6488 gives 17.3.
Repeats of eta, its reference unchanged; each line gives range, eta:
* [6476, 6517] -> 0.012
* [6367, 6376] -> 0.013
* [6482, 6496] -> 0.005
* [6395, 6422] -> 0.016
